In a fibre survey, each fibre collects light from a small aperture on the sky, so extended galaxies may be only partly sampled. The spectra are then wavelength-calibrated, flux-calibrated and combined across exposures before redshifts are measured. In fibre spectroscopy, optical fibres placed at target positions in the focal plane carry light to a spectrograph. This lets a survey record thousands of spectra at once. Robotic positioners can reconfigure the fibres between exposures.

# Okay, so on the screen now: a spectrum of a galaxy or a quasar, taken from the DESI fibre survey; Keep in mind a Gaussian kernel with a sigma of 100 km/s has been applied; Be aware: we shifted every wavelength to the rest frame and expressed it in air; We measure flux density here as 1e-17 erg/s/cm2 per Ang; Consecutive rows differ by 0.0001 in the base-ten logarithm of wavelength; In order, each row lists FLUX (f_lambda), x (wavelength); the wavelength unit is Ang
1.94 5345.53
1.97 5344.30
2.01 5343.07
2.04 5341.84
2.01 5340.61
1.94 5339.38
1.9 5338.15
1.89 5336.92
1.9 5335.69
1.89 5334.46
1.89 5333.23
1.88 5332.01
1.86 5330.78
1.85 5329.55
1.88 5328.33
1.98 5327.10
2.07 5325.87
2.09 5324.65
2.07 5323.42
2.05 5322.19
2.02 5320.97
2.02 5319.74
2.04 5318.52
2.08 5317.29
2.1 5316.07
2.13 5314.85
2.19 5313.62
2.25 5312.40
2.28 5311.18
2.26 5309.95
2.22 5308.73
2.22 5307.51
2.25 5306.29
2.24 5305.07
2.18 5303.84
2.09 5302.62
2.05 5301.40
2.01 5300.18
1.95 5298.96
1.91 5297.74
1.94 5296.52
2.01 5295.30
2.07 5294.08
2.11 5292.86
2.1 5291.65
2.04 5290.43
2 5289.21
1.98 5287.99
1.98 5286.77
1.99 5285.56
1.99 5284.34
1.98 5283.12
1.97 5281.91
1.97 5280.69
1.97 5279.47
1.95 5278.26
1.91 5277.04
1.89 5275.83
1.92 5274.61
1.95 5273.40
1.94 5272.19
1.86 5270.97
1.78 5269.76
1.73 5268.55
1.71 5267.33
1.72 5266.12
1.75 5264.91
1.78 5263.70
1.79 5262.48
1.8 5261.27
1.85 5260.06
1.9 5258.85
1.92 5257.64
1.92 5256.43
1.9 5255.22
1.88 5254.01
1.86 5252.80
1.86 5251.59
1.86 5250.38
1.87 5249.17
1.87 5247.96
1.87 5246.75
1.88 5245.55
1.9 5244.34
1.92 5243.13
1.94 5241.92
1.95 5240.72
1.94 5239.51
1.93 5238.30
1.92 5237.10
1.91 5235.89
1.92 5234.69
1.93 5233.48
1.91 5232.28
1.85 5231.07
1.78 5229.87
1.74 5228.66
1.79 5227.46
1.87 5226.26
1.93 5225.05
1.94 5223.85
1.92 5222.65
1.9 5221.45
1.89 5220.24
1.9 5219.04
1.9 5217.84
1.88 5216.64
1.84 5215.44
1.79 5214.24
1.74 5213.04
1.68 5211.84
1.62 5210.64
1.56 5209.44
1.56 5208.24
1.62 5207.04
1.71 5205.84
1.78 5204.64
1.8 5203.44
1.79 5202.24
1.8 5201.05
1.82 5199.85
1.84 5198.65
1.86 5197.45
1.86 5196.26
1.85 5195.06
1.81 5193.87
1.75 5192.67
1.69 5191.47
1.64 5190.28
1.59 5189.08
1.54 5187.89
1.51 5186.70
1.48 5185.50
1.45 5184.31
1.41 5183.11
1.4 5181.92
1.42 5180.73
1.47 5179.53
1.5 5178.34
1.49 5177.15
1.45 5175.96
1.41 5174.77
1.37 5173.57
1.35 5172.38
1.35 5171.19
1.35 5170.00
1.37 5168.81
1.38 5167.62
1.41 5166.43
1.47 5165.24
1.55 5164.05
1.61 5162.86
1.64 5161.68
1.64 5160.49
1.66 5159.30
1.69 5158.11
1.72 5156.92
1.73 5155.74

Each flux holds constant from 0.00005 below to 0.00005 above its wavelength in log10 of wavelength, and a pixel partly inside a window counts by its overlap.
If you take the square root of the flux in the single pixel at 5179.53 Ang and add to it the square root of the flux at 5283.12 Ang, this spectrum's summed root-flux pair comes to 2.62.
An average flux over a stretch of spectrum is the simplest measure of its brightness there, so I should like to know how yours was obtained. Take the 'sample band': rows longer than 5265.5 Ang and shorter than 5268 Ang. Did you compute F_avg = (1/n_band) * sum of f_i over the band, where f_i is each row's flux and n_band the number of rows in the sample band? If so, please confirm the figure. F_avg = 1.71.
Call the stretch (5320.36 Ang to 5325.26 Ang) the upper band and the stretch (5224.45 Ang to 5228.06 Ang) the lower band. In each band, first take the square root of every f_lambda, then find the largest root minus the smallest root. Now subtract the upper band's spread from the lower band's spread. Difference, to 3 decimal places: 0.027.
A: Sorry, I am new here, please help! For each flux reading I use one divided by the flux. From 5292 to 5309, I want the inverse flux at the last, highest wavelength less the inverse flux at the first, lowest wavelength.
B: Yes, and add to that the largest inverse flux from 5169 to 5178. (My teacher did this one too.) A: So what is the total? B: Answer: 0.717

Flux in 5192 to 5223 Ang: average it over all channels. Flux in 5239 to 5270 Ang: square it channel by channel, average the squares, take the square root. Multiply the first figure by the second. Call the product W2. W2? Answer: 3.31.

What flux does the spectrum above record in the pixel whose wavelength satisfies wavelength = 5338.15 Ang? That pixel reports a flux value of 1.9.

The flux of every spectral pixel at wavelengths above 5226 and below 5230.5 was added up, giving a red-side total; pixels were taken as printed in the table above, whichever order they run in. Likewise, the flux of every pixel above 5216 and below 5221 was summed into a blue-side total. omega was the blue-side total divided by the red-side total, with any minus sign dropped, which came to 1.05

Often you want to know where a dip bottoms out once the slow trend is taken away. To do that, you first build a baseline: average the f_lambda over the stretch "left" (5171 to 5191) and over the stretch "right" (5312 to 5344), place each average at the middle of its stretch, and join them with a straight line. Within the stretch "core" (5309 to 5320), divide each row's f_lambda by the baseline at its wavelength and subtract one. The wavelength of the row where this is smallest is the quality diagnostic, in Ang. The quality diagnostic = 5319.74 Ang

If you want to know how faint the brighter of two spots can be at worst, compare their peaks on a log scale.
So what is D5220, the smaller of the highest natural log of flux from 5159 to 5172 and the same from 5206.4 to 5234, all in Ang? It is 0.51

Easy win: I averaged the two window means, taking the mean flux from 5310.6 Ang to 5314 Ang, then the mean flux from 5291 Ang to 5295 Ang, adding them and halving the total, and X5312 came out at 2.17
